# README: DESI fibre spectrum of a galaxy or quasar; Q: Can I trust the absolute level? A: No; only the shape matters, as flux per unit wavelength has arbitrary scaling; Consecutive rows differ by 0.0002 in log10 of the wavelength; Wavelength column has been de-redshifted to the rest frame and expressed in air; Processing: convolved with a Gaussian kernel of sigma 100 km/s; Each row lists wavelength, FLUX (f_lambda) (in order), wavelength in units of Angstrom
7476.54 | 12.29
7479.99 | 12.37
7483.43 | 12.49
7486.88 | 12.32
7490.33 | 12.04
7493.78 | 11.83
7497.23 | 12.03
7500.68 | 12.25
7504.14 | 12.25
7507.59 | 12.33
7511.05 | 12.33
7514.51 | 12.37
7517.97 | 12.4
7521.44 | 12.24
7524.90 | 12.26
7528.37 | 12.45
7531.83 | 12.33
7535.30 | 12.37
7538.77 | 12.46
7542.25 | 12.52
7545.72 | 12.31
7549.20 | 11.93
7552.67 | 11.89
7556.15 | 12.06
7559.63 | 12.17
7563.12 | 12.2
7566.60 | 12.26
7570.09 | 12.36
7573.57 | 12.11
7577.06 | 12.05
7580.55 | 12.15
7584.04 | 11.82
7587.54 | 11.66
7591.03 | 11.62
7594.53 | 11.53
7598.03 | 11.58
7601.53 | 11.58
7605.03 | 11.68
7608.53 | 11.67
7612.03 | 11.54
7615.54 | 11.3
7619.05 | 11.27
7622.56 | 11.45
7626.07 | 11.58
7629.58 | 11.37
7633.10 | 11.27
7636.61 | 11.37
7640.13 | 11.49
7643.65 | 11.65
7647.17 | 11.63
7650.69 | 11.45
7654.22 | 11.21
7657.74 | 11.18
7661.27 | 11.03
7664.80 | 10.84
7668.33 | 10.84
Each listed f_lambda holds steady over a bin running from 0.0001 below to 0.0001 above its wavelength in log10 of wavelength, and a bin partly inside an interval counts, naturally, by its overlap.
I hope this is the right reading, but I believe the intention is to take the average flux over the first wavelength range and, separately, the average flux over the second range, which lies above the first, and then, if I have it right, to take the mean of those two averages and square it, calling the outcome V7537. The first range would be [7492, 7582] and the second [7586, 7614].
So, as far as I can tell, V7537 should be 142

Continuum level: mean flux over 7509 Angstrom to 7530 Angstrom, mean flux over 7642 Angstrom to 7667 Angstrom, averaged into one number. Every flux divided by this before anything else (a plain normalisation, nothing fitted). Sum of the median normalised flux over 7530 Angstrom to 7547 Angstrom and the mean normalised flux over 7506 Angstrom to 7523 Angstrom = 2.09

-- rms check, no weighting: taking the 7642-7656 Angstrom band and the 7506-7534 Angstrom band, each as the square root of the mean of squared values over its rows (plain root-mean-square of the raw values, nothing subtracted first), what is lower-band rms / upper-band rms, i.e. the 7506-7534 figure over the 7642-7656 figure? 1.07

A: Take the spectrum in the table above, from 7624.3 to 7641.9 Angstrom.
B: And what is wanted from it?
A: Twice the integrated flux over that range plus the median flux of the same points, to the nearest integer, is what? 413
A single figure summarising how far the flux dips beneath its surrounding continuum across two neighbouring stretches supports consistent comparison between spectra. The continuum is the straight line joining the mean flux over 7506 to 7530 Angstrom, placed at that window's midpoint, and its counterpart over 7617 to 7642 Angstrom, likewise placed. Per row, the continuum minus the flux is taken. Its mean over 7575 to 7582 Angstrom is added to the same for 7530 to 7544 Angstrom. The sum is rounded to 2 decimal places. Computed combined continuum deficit -0.51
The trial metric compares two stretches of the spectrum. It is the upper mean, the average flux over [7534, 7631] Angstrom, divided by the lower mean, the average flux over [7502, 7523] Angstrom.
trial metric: 0.964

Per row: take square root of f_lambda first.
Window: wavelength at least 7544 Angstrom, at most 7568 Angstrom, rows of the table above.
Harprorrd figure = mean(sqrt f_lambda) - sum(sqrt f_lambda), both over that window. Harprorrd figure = -20.9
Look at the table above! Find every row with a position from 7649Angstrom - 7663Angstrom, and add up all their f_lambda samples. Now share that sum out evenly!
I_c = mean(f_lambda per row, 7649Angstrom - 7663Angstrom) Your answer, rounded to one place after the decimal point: 11.2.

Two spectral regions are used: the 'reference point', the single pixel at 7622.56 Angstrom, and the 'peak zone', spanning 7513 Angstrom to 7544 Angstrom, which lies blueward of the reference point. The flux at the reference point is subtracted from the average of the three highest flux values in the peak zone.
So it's 1.0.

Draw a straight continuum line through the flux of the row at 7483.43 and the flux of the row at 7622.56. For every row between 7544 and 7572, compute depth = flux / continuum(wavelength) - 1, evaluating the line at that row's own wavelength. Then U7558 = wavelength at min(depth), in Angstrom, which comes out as 7552.67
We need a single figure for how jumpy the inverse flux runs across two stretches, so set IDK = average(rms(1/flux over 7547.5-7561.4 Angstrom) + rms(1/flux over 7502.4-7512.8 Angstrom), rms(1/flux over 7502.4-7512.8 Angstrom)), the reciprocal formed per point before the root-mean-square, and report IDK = 0.123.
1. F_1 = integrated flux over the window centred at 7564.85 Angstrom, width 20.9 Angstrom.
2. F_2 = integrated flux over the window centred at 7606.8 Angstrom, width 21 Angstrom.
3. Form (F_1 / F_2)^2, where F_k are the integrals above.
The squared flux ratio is 1.1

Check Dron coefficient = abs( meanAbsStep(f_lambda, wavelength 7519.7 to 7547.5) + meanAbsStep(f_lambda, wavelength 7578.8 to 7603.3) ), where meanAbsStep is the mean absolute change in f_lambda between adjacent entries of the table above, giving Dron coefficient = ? 0.216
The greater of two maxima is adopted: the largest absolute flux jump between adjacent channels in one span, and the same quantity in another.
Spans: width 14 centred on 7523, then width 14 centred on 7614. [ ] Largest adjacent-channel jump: 0.24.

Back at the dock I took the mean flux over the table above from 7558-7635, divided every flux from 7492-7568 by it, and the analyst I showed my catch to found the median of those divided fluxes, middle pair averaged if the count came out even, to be 1.04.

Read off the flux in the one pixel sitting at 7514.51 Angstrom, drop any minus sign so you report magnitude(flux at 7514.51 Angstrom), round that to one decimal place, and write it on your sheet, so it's 12.4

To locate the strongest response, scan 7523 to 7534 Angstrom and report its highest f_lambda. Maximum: 12.45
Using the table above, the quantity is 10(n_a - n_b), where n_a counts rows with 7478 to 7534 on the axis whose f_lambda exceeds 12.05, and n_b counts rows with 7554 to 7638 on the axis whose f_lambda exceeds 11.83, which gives 50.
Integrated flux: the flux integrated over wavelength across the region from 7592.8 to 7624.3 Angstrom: 363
